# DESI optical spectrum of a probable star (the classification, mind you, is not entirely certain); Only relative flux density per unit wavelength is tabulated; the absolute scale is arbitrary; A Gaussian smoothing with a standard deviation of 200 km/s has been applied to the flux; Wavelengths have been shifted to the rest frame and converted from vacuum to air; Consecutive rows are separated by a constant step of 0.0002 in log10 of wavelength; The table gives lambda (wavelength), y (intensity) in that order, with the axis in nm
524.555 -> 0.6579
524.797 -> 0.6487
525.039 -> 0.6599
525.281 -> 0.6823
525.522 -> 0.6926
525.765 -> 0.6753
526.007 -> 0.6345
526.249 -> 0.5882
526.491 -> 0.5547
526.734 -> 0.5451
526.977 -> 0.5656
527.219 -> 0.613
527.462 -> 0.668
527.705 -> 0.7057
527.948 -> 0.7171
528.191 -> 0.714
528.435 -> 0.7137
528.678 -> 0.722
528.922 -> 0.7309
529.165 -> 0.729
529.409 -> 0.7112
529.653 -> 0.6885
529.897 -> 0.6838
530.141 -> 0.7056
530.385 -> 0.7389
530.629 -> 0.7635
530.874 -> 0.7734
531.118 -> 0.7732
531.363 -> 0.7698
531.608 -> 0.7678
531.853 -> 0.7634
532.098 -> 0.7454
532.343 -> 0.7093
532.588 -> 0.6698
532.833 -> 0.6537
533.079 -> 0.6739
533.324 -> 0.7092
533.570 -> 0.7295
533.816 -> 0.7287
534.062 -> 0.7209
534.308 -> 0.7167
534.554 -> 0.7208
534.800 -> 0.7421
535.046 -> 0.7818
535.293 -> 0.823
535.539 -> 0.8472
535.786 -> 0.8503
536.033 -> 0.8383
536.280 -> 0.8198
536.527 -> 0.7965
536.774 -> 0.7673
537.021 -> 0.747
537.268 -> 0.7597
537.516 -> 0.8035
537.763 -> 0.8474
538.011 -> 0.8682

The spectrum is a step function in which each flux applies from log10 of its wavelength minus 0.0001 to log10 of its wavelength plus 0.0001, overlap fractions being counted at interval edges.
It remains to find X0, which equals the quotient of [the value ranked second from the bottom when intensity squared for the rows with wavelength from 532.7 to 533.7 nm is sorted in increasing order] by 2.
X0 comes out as 0.23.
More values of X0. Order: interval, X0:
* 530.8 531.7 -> 0.30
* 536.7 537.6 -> 0.29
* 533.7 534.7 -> 0.26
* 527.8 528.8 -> 0.25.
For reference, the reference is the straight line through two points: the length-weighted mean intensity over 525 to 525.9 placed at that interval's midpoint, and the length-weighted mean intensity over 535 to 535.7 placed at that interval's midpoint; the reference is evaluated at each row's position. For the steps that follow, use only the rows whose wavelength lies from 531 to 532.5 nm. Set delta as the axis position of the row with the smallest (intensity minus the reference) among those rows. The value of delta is 532.343 nm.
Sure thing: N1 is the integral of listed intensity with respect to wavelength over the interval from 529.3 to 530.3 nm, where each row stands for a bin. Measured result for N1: 0.70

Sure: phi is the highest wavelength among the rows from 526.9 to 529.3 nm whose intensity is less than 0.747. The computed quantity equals 529.165 nm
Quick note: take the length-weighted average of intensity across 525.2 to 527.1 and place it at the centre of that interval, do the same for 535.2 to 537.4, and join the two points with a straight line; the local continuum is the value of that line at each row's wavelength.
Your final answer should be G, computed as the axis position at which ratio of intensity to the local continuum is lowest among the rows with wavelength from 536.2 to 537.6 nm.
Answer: 537.021 nm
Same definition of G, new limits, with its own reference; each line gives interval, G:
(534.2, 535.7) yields 534.554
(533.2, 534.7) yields 534.554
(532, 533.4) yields 532.833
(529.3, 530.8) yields 529.897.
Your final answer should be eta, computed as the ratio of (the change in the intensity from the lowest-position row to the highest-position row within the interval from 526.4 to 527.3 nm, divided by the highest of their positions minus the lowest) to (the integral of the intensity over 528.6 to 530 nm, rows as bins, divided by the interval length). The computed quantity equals 0.11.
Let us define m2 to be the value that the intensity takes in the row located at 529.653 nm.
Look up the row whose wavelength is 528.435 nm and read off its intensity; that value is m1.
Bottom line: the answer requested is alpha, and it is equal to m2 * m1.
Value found 0.491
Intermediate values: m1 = 0.7137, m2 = 0.6885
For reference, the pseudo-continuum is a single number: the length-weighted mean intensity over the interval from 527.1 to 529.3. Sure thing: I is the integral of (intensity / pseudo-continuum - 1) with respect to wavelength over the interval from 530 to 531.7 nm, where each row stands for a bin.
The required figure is 0.13 nm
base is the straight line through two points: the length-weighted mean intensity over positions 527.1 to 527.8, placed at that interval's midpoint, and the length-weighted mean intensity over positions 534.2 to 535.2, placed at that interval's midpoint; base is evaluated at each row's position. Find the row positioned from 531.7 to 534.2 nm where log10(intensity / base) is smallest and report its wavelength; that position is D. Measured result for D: 532.833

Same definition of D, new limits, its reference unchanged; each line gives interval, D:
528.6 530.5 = 529.897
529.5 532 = 529.897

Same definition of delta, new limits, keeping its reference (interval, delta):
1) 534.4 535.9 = 534.554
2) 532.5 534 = 532.833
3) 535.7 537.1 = 537.021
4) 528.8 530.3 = 529.897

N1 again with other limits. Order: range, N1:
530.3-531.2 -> 0.69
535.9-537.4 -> 1.18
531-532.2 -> 0.92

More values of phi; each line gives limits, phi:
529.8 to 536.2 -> 534.800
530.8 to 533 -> 532.833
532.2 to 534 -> 533.816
